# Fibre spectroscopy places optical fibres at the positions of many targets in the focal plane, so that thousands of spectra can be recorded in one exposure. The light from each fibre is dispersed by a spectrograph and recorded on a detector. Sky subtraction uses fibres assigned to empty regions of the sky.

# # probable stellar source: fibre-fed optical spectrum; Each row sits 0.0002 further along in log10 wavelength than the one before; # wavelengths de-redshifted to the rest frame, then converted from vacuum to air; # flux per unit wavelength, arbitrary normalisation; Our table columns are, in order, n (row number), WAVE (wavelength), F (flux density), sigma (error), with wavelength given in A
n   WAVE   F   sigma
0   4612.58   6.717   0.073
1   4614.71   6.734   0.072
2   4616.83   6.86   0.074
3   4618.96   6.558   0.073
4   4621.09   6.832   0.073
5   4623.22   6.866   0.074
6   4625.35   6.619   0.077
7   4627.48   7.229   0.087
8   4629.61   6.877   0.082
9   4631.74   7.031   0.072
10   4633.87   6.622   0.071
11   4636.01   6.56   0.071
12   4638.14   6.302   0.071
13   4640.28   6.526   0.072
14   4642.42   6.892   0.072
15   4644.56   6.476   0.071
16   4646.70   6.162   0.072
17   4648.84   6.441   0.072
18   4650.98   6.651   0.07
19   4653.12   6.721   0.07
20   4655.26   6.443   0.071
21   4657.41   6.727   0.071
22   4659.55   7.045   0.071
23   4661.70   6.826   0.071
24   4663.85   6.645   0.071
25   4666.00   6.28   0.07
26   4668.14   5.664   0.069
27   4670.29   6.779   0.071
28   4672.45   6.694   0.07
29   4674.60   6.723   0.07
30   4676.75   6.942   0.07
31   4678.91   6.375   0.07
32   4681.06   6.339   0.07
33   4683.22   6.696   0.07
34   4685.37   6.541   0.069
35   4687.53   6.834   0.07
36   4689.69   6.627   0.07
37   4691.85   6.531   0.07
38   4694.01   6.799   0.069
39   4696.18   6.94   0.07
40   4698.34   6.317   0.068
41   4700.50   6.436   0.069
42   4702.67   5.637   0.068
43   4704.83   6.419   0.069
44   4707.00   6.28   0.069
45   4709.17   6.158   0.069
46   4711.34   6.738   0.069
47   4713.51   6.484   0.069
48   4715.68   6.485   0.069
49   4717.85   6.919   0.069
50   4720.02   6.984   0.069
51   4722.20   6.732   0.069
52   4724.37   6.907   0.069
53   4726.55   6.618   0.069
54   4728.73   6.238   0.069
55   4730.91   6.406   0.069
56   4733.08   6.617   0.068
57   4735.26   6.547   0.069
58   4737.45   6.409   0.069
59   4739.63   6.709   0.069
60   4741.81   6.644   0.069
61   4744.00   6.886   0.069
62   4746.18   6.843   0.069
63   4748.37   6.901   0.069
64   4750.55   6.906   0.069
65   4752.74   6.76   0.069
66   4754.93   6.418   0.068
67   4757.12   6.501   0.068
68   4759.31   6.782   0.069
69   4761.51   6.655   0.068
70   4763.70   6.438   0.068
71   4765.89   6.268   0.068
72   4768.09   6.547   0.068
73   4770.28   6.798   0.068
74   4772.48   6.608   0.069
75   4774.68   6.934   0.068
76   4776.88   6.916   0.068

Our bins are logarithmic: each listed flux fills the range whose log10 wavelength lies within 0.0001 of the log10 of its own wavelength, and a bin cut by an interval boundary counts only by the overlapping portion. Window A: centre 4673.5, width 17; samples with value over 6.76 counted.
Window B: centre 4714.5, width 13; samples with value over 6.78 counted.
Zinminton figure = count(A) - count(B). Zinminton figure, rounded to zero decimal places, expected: 0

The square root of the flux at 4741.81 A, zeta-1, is 2.58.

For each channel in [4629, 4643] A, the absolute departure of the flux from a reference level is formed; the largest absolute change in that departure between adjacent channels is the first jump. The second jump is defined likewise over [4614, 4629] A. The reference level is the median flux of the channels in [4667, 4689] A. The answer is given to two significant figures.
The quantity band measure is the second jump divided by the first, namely 1.7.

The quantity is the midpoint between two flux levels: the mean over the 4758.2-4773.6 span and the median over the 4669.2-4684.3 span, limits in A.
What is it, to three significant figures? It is 6.64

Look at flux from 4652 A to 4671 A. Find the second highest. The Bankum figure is 6.826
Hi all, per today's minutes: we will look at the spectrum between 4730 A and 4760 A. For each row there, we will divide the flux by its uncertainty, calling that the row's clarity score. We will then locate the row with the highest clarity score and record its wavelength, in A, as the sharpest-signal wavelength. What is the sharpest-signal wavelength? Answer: 4750.55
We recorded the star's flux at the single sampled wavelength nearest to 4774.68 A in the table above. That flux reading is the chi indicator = 6.934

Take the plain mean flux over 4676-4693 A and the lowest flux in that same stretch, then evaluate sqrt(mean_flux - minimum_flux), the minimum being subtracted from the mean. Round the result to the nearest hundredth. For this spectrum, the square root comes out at 0.52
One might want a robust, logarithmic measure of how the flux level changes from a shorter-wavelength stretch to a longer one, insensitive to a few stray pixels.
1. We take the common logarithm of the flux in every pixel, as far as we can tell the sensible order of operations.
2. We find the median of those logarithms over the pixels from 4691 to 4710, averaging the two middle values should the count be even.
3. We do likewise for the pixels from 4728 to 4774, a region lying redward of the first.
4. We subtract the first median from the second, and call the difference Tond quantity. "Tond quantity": 0.013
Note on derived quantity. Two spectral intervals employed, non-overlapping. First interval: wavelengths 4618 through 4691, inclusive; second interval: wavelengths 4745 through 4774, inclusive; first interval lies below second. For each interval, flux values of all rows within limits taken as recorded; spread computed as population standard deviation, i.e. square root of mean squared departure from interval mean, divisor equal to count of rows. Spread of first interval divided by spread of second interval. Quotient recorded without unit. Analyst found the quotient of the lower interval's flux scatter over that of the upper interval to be 1.47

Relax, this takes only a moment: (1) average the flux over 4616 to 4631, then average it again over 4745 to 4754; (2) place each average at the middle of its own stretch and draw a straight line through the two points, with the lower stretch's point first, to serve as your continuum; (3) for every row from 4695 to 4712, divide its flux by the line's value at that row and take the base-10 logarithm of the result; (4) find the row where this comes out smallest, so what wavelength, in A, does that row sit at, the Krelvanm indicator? 4702.67 A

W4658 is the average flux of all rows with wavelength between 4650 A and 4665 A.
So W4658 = 6.72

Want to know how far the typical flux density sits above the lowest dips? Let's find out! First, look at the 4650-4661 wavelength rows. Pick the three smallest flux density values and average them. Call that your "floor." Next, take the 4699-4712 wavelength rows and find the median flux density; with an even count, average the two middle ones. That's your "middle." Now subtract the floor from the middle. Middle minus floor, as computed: -0.3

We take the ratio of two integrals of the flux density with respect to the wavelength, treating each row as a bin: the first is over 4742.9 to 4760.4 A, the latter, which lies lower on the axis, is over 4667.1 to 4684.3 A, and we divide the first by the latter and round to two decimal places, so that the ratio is 1.05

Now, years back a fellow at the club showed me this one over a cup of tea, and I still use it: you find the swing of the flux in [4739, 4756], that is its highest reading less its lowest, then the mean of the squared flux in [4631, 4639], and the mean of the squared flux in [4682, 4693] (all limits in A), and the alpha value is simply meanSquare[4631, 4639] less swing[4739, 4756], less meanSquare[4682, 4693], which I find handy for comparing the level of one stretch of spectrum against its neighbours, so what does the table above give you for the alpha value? -0.7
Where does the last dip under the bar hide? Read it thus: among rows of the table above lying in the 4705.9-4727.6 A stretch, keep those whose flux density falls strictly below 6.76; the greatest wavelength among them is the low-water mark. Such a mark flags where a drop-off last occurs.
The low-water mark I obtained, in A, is 4726.55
